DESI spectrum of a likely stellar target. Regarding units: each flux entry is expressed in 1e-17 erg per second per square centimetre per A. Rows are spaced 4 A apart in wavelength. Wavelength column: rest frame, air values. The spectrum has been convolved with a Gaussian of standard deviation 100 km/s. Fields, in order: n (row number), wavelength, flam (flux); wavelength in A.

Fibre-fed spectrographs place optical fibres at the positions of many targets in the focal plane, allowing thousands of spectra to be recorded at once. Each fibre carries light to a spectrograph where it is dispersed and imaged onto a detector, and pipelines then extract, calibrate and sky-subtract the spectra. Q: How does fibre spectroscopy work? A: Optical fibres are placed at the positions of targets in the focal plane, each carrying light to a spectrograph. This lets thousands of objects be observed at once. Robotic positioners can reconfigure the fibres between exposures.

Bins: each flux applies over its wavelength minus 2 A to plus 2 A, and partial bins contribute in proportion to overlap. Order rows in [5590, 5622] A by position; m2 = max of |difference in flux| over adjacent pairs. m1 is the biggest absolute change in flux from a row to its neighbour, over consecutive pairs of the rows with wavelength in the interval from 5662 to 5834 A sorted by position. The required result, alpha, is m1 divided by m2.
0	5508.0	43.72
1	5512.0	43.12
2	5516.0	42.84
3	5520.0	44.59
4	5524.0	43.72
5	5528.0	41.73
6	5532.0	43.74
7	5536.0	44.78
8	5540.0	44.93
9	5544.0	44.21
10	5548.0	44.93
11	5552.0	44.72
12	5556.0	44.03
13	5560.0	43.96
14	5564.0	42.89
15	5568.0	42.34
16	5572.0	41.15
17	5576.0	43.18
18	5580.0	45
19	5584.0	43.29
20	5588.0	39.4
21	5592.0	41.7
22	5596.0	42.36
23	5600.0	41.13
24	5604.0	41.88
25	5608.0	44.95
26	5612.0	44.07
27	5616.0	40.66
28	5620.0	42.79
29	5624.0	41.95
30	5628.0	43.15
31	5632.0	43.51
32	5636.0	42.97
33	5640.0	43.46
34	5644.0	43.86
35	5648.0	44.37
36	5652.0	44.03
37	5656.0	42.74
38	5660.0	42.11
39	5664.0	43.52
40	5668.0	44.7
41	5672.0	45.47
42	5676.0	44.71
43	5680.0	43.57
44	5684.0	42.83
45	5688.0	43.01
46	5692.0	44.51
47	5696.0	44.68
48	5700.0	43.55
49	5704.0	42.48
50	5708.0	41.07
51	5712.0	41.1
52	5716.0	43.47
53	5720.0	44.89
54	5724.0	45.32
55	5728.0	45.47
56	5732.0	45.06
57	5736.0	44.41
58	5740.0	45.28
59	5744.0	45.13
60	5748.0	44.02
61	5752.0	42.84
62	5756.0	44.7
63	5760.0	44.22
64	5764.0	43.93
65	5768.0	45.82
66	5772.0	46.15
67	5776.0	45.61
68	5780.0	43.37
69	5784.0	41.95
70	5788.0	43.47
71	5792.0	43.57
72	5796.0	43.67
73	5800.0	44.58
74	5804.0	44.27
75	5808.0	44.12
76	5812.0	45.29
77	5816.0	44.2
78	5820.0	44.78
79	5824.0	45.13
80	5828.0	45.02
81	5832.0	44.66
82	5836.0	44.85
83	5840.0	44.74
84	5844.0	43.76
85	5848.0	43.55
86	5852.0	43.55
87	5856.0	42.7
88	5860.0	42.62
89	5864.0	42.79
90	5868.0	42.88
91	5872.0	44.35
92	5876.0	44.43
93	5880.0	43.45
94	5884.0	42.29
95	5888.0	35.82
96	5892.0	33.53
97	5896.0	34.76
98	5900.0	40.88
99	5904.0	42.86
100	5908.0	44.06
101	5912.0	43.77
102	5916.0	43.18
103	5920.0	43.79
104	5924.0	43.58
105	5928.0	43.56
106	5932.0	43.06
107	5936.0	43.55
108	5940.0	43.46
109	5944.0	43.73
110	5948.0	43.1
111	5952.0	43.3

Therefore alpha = 0.7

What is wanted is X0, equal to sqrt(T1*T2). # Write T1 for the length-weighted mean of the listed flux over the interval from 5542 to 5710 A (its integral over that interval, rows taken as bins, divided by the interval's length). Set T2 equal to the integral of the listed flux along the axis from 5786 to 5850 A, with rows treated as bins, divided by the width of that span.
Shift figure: 43.78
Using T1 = 43.2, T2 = 44.4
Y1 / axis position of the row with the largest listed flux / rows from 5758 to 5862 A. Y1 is 5772.0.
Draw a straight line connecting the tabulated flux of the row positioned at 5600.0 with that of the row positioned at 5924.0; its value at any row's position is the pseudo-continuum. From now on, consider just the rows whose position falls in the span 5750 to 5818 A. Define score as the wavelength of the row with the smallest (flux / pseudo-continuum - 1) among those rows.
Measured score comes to 5784.0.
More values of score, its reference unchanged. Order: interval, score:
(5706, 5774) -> 5708.0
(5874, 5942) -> 5892.0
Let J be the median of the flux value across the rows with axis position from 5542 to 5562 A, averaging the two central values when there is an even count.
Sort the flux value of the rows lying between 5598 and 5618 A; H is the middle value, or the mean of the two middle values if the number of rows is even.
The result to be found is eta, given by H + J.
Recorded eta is 86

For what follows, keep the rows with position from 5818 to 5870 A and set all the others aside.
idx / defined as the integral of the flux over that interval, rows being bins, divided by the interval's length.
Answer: 43.9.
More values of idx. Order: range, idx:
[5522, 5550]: 44.0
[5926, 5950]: 43.4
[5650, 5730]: 43.7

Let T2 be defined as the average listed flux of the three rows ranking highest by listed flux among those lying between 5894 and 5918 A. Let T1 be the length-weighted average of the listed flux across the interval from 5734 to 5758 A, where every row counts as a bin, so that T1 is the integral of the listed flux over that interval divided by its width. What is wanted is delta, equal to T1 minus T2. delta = 0.7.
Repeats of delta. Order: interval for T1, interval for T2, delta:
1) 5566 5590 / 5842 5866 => -1.2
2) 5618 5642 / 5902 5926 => -0.9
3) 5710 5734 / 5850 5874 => 0.6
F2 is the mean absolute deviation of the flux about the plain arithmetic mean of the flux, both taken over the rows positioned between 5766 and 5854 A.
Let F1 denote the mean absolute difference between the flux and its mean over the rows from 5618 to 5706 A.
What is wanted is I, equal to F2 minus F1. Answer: 0.1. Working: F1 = 0.73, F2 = 0.8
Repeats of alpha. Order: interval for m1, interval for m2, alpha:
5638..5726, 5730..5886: 1.1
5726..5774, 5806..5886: 1.3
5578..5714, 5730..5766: 2.1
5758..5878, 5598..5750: 0.7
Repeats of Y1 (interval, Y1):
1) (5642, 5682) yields 5672.0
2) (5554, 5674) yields 5672.0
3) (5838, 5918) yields 5840.0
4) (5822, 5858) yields 5824.0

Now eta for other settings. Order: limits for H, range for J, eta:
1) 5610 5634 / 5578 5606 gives 85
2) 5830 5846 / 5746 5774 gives 89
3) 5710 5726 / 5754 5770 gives 89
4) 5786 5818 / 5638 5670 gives 88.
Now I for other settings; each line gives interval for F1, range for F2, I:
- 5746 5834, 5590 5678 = 0.3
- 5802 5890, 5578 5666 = -0.1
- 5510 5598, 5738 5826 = -0.3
